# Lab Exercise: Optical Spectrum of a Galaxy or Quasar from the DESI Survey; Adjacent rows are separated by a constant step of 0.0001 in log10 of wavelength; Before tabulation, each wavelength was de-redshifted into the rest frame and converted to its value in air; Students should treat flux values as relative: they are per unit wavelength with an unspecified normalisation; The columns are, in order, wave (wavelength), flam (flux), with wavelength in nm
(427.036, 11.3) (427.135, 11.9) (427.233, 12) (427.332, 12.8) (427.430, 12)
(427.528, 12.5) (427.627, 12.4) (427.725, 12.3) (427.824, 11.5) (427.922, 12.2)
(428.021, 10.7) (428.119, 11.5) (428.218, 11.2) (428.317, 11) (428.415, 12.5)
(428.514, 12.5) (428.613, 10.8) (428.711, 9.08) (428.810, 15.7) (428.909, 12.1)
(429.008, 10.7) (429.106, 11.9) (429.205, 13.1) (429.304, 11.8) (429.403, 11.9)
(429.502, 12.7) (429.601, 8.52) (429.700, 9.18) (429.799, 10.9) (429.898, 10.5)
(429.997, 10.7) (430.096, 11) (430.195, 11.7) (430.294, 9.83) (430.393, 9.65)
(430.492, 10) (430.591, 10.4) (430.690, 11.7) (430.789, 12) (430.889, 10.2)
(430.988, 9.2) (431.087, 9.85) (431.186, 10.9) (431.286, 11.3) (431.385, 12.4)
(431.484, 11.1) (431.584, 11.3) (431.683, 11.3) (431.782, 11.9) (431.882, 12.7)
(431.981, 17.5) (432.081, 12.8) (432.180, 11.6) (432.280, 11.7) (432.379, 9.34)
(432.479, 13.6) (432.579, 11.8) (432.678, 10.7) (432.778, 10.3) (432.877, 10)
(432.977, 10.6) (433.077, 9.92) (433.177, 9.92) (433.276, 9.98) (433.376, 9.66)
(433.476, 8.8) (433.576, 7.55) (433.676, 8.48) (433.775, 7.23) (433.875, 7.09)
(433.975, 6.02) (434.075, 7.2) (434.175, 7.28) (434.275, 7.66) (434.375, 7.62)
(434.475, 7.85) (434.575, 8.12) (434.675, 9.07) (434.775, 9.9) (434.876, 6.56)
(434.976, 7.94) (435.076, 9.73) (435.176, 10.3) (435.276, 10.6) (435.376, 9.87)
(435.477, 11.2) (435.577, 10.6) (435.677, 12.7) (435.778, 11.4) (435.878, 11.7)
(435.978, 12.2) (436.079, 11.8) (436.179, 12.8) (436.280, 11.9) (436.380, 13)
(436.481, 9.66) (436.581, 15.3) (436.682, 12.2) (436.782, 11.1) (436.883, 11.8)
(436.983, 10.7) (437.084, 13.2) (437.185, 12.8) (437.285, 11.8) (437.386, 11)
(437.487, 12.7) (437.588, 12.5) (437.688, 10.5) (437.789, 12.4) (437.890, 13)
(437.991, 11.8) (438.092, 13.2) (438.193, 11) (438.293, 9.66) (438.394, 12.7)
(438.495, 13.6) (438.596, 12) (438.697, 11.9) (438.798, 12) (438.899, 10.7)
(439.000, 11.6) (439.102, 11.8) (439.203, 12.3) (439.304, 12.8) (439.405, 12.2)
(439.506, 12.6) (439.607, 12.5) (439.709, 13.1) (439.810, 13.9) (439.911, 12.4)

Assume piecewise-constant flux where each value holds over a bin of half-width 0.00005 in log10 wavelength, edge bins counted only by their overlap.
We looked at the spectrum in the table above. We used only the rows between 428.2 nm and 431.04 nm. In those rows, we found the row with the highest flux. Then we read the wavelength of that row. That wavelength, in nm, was 428.810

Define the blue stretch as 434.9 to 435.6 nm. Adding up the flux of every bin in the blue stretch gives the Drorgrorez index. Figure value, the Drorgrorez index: 70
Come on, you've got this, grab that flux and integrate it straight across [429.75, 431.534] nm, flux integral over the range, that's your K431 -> 19.2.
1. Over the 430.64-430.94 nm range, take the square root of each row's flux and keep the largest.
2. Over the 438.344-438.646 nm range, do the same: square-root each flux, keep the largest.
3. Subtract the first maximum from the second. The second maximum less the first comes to 0.22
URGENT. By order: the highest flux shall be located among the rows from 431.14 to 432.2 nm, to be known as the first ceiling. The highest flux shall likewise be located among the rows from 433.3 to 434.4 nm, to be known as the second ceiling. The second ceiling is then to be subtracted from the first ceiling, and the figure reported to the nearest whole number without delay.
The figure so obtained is 8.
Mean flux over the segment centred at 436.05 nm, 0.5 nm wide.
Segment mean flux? 12.1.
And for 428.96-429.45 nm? 11.9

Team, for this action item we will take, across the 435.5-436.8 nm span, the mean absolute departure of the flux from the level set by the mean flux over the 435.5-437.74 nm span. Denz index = 0.9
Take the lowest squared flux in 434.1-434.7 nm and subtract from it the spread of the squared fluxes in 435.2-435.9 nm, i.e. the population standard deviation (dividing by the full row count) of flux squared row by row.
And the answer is 34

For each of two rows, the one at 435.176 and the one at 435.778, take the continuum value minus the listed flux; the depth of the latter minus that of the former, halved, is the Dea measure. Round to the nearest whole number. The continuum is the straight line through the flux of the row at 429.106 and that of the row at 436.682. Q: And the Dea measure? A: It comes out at -1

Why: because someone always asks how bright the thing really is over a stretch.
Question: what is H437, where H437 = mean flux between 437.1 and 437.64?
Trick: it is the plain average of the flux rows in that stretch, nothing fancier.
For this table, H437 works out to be 12.2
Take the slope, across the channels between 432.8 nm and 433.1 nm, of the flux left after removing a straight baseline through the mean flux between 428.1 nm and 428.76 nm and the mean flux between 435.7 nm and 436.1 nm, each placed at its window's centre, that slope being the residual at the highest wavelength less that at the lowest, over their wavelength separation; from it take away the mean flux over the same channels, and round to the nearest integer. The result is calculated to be -11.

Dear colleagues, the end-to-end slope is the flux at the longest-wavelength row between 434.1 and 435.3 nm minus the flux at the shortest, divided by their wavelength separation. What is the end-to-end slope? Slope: 3.0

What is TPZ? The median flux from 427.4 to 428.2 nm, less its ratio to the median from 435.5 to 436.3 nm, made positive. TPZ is 11.1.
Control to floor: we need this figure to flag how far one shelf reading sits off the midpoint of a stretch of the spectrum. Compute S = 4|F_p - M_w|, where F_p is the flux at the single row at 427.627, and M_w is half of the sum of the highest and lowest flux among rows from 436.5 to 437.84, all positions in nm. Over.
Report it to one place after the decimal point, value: 2.0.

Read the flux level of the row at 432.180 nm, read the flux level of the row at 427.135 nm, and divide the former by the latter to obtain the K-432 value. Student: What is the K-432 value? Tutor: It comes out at 1.0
